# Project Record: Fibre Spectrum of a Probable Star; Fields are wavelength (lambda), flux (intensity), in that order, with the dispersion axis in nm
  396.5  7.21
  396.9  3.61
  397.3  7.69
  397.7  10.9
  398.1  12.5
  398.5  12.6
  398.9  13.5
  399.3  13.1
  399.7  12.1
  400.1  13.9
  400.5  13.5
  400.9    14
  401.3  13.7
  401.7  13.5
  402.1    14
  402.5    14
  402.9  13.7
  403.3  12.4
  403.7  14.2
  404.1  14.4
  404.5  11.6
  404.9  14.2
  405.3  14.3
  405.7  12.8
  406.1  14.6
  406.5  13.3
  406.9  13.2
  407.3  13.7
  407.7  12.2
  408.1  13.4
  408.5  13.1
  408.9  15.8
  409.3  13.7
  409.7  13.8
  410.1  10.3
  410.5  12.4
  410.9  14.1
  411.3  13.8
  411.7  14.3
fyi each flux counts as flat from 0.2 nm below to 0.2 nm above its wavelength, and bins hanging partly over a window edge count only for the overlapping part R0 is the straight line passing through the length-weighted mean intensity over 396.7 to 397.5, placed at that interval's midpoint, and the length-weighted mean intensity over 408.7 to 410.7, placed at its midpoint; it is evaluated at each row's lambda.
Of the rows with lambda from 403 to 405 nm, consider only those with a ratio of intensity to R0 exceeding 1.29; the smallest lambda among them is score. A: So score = 403.3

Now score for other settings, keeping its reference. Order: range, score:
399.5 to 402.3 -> 399.7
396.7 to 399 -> 397.3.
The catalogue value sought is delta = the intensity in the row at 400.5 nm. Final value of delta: 13.5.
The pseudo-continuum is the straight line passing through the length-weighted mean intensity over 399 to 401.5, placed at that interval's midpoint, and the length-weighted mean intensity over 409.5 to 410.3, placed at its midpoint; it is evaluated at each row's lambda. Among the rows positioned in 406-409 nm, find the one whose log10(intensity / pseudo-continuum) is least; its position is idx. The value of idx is 407.7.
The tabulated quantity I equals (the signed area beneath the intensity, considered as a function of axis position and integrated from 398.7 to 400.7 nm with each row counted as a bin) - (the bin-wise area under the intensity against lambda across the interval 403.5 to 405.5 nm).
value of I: -1.0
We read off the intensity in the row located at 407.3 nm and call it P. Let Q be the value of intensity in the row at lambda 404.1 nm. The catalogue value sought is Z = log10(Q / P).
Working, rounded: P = 13.7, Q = 14.4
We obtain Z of 0.02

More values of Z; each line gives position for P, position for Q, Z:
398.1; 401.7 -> 0.03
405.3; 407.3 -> -0.02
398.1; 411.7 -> 0.06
